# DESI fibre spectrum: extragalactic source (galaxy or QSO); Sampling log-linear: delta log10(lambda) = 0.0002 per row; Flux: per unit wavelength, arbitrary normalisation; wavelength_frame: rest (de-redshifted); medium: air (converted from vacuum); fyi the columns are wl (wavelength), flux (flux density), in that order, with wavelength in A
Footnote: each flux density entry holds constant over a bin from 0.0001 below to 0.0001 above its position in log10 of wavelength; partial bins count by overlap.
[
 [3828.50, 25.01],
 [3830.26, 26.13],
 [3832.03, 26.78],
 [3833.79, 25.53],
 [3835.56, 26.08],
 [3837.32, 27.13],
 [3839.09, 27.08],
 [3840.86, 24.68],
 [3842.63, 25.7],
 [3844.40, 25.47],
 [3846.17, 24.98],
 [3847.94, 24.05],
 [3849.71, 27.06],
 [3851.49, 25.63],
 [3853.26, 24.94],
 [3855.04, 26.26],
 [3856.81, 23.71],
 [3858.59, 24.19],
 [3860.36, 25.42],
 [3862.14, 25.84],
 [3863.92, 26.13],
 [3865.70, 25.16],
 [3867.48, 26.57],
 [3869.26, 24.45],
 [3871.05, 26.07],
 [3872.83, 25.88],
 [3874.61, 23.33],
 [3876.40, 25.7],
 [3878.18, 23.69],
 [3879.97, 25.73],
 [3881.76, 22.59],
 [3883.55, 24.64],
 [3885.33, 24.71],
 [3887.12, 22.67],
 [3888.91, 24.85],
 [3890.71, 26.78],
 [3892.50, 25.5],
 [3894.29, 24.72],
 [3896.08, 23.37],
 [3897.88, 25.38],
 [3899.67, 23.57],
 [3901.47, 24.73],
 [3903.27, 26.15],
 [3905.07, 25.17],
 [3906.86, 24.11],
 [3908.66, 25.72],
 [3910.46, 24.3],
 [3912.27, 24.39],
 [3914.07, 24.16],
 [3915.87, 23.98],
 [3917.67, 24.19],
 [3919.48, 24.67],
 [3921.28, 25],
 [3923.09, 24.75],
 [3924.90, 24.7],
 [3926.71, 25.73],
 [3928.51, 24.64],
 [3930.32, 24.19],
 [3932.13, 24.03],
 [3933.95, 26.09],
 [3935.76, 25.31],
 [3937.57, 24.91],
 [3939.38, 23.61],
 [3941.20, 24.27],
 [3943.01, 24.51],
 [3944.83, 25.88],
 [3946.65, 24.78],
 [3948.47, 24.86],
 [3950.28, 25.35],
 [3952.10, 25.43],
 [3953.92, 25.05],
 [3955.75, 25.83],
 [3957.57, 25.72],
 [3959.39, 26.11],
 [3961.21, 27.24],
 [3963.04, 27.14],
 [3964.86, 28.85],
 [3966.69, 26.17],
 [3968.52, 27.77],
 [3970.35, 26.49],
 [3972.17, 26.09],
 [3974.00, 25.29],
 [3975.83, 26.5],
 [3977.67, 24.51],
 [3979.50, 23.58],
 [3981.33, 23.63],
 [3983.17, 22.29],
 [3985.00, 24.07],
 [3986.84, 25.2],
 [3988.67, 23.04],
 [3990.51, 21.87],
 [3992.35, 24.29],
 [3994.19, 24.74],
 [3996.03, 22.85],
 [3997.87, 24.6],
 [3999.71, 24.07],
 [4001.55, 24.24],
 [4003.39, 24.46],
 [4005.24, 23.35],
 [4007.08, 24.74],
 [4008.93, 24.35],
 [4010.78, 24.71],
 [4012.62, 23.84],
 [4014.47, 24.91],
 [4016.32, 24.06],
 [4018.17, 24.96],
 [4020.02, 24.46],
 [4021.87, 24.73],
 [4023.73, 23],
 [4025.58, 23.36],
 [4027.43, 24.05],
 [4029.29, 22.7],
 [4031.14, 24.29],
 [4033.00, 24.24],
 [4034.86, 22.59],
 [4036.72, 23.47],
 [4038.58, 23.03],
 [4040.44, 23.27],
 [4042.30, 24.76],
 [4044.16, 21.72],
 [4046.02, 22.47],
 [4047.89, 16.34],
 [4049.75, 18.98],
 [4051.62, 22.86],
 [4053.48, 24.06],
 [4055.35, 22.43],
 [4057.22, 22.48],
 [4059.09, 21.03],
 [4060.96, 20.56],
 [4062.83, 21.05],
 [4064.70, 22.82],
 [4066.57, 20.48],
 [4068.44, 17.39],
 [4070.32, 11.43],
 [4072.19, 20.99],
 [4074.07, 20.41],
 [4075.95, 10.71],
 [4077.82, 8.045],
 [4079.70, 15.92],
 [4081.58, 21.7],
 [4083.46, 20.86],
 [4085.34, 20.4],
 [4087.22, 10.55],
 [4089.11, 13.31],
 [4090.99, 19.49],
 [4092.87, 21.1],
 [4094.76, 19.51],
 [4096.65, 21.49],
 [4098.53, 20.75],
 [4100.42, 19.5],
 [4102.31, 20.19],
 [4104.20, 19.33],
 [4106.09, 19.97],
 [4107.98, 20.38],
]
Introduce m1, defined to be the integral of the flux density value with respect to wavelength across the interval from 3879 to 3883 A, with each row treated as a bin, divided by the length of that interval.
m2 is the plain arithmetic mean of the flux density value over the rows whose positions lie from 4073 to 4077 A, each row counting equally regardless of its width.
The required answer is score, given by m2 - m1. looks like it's -9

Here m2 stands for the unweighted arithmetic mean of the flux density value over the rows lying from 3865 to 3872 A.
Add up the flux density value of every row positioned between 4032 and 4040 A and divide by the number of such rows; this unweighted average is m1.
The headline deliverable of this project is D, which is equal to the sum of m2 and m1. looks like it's 49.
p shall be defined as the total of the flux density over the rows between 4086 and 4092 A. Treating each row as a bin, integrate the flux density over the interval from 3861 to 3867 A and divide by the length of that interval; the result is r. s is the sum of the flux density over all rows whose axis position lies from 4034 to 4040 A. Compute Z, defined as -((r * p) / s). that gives -16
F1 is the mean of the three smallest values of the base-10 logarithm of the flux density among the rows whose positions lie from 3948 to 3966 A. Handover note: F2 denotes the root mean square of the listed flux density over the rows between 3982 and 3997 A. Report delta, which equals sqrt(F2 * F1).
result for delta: 5.74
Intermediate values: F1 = 1.399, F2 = 23.6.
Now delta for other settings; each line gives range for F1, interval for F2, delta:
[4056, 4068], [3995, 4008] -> 5.63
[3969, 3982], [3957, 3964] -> 6.05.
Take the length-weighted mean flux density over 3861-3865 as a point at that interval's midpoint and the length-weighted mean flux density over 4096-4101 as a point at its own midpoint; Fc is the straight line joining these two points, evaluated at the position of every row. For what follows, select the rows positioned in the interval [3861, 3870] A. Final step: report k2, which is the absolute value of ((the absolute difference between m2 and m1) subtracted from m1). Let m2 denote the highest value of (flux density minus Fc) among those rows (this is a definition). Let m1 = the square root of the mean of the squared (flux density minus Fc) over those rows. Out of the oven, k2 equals 0.7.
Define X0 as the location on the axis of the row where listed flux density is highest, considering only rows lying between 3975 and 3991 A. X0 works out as 3975.83 A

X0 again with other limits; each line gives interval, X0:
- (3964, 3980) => 3964.86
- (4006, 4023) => 4018.17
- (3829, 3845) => 3837.32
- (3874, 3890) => 3879.97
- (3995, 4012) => 4007.08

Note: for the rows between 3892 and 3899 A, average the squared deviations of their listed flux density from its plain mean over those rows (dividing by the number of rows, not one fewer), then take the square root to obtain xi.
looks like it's 0.8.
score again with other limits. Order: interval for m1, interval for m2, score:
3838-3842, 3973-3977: 0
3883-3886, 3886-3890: -1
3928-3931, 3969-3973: 2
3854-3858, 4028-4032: -1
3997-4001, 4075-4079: -15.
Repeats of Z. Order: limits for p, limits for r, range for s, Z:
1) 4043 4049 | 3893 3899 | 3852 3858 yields -20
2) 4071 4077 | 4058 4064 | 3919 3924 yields -15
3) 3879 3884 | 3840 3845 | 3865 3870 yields -24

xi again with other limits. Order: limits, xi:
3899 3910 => 0.9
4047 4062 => 2.3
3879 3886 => 1.1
